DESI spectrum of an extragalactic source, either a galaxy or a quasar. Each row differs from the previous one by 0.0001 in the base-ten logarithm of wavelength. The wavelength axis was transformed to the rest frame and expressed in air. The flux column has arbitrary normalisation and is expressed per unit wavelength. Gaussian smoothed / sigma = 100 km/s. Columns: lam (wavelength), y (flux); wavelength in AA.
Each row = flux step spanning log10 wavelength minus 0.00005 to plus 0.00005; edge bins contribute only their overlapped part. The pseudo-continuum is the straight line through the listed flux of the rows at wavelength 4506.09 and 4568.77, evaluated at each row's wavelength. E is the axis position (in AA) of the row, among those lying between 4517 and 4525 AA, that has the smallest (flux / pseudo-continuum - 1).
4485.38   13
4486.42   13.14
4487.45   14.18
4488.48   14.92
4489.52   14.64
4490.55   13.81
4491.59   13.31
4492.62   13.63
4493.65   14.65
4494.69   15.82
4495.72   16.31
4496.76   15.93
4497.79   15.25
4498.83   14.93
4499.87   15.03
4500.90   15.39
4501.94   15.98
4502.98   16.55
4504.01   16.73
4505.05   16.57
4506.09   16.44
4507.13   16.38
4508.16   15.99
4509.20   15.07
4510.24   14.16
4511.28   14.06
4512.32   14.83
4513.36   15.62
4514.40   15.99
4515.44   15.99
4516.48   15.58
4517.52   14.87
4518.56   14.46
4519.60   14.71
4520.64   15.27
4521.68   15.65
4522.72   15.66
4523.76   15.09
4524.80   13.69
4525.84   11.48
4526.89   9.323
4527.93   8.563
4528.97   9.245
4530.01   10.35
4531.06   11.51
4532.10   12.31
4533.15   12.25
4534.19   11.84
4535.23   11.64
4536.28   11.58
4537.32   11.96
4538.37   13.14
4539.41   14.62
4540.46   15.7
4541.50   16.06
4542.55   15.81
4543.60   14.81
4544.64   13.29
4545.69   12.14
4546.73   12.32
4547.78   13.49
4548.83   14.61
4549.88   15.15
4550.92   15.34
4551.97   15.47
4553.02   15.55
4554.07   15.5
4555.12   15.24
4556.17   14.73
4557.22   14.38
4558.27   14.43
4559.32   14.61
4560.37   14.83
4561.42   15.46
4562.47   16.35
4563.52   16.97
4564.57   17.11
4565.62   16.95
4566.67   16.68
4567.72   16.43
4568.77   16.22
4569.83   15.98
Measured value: 4524.80 AA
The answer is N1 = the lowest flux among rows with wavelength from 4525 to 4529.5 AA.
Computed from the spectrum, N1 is 8.563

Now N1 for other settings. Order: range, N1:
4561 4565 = 15.46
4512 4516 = 14.83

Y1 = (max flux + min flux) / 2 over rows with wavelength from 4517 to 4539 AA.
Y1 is 12.1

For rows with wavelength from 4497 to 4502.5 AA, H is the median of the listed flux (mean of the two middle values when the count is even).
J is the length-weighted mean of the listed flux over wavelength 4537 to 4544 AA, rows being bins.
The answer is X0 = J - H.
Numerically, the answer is -0.6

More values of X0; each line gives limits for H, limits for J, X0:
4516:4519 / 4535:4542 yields -1.3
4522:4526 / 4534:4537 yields -2.7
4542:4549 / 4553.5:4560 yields 1.3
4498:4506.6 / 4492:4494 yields -2.1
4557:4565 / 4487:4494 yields -1.0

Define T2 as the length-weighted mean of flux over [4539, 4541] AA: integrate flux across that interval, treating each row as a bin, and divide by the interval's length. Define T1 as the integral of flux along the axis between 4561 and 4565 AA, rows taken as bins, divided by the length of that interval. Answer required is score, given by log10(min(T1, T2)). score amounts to 1.18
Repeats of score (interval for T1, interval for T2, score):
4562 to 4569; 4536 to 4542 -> 1.14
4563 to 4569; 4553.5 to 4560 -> 1.17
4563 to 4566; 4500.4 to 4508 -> 1.21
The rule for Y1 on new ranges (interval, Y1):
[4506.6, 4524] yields 15.2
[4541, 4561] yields 14.1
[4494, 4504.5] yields 15.8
